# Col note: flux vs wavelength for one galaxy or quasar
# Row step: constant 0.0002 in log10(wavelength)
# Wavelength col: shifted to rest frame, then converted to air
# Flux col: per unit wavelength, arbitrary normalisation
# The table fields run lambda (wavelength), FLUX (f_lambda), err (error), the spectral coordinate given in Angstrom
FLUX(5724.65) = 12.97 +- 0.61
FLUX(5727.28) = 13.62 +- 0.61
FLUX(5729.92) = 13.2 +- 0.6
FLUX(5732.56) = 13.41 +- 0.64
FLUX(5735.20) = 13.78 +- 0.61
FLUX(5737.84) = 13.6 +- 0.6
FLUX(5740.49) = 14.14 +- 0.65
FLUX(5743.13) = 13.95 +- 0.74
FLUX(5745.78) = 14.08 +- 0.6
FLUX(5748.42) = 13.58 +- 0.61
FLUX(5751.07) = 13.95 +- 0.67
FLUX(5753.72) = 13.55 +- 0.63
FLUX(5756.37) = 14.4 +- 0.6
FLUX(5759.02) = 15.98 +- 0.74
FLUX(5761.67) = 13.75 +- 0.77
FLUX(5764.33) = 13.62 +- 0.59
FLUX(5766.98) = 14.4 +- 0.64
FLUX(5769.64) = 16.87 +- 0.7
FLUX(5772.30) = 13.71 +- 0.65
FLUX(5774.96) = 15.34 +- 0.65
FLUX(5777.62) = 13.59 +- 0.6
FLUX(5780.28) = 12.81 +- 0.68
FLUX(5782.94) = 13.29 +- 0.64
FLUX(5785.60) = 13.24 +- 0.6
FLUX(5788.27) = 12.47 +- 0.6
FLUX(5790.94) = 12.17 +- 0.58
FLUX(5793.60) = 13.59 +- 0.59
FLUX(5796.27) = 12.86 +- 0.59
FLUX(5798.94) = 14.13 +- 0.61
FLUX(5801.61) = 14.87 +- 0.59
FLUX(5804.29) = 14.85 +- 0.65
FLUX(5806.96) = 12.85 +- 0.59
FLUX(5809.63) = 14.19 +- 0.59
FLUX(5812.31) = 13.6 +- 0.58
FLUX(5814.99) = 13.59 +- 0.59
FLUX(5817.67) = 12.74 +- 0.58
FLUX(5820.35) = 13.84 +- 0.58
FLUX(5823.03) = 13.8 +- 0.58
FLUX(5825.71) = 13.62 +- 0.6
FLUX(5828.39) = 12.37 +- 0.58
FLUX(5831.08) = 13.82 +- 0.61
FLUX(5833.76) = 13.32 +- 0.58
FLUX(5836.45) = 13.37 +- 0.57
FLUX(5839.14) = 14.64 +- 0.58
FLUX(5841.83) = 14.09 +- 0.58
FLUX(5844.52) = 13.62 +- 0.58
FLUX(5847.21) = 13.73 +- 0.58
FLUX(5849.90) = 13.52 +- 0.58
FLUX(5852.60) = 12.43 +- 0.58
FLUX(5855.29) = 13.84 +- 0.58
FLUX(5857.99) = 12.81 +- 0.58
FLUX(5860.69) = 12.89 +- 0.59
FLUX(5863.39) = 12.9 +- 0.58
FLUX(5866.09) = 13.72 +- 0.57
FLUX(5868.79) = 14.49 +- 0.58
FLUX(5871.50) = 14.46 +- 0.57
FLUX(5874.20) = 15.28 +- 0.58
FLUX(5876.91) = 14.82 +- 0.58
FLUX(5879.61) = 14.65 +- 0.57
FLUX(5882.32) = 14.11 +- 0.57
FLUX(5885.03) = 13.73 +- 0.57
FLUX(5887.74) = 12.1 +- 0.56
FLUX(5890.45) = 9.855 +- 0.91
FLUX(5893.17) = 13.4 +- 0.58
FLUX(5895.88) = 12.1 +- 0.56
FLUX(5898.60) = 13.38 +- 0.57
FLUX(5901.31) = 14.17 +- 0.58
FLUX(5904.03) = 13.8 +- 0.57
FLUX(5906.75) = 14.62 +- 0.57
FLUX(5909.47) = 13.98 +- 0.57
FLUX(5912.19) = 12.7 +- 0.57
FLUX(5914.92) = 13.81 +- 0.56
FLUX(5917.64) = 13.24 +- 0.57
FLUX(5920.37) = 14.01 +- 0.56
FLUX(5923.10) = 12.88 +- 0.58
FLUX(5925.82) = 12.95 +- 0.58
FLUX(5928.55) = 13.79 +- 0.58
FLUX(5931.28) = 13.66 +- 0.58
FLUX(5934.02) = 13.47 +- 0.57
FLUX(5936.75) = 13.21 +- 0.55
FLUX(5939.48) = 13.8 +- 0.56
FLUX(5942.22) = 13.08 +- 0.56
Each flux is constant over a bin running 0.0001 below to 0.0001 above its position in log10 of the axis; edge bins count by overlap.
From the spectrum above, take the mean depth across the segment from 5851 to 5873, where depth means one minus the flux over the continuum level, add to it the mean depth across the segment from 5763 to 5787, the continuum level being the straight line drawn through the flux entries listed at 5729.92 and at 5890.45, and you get -0.44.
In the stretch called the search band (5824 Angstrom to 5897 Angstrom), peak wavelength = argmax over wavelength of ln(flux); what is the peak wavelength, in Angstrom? 5874.20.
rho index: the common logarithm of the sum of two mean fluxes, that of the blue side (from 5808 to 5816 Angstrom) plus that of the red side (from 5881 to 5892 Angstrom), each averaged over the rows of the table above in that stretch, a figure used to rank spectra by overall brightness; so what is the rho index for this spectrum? 1.42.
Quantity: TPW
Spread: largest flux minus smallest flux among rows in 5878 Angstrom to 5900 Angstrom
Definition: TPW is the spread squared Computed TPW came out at 23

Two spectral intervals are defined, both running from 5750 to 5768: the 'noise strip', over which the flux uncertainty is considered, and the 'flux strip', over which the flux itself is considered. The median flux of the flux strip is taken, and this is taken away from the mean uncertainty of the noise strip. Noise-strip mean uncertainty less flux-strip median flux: -13.3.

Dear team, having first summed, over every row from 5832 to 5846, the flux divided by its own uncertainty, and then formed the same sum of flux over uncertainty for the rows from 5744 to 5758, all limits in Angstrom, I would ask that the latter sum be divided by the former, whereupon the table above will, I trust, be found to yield 0.94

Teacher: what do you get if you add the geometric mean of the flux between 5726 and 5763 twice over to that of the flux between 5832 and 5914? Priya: 41.3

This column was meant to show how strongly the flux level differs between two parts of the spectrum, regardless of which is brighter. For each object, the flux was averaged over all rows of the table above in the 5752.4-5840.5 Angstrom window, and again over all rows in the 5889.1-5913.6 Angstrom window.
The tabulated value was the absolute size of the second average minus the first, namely 0.7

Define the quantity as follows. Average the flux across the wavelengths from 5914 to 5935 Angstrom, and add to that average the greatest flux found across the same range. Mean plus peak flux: 27.5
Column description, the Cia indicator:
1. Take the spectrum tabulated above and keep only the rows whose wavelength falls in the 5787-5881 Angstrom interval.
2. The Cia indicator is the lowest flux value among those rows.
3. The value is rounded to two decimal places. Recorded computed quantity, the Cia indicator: 12.17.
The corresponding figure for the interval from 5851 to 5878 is 12.43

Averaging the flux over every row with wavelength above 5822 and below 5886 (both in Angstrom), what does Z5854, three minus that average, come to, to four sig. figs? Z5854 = -10.75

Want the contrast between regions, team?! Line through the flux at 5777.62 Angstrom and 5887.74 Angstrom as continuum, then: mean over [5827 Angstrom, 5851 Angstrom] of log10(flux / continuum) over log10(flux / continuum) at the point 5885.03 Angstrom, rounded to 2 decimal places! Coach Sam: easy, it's 0.52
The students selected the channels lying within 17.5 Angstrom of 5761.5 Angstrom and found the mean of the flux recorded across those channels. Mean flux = 14.4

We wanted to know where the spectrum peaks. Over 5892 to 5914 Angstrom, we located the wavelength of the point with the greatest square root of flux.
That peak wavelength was 5906.75 Angstrom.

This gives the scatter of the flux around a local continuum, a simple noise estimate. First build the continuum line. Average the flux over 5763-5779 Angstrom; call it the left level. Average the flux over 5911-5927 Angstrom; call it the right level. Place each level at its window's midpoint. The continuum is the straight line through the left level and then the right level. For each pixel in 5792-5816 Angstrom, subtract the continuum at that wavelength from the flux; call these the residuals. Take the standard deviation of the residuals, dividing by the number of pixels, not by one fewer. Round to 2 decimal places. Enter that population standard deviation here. 0.70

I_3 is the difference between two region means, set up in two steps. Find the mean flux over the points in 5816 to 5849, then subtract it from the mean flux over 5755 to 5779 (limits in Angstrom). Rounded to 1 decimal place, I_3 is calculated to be 1.0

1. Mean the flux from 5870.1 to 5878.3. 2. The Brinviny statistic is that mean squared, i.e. 221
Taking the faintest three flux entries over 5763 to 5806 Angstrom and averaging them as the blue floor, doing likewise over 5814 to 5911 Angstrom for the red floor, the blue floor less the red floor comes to 1.13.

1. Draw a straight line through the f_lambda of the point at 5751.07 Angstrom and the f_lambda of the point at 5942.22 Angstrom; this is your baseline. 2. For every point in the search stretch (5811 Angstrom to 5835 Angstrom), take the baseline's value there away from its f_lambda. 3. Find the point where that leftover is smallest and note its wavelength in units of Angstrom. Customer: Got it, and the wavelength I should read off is 5828.39 Angstrom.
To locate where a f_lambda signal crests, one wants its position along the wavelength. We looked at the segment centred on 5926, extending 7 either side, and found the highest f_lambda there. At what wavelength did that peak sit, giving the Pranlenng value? 5920.37 Angstrom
